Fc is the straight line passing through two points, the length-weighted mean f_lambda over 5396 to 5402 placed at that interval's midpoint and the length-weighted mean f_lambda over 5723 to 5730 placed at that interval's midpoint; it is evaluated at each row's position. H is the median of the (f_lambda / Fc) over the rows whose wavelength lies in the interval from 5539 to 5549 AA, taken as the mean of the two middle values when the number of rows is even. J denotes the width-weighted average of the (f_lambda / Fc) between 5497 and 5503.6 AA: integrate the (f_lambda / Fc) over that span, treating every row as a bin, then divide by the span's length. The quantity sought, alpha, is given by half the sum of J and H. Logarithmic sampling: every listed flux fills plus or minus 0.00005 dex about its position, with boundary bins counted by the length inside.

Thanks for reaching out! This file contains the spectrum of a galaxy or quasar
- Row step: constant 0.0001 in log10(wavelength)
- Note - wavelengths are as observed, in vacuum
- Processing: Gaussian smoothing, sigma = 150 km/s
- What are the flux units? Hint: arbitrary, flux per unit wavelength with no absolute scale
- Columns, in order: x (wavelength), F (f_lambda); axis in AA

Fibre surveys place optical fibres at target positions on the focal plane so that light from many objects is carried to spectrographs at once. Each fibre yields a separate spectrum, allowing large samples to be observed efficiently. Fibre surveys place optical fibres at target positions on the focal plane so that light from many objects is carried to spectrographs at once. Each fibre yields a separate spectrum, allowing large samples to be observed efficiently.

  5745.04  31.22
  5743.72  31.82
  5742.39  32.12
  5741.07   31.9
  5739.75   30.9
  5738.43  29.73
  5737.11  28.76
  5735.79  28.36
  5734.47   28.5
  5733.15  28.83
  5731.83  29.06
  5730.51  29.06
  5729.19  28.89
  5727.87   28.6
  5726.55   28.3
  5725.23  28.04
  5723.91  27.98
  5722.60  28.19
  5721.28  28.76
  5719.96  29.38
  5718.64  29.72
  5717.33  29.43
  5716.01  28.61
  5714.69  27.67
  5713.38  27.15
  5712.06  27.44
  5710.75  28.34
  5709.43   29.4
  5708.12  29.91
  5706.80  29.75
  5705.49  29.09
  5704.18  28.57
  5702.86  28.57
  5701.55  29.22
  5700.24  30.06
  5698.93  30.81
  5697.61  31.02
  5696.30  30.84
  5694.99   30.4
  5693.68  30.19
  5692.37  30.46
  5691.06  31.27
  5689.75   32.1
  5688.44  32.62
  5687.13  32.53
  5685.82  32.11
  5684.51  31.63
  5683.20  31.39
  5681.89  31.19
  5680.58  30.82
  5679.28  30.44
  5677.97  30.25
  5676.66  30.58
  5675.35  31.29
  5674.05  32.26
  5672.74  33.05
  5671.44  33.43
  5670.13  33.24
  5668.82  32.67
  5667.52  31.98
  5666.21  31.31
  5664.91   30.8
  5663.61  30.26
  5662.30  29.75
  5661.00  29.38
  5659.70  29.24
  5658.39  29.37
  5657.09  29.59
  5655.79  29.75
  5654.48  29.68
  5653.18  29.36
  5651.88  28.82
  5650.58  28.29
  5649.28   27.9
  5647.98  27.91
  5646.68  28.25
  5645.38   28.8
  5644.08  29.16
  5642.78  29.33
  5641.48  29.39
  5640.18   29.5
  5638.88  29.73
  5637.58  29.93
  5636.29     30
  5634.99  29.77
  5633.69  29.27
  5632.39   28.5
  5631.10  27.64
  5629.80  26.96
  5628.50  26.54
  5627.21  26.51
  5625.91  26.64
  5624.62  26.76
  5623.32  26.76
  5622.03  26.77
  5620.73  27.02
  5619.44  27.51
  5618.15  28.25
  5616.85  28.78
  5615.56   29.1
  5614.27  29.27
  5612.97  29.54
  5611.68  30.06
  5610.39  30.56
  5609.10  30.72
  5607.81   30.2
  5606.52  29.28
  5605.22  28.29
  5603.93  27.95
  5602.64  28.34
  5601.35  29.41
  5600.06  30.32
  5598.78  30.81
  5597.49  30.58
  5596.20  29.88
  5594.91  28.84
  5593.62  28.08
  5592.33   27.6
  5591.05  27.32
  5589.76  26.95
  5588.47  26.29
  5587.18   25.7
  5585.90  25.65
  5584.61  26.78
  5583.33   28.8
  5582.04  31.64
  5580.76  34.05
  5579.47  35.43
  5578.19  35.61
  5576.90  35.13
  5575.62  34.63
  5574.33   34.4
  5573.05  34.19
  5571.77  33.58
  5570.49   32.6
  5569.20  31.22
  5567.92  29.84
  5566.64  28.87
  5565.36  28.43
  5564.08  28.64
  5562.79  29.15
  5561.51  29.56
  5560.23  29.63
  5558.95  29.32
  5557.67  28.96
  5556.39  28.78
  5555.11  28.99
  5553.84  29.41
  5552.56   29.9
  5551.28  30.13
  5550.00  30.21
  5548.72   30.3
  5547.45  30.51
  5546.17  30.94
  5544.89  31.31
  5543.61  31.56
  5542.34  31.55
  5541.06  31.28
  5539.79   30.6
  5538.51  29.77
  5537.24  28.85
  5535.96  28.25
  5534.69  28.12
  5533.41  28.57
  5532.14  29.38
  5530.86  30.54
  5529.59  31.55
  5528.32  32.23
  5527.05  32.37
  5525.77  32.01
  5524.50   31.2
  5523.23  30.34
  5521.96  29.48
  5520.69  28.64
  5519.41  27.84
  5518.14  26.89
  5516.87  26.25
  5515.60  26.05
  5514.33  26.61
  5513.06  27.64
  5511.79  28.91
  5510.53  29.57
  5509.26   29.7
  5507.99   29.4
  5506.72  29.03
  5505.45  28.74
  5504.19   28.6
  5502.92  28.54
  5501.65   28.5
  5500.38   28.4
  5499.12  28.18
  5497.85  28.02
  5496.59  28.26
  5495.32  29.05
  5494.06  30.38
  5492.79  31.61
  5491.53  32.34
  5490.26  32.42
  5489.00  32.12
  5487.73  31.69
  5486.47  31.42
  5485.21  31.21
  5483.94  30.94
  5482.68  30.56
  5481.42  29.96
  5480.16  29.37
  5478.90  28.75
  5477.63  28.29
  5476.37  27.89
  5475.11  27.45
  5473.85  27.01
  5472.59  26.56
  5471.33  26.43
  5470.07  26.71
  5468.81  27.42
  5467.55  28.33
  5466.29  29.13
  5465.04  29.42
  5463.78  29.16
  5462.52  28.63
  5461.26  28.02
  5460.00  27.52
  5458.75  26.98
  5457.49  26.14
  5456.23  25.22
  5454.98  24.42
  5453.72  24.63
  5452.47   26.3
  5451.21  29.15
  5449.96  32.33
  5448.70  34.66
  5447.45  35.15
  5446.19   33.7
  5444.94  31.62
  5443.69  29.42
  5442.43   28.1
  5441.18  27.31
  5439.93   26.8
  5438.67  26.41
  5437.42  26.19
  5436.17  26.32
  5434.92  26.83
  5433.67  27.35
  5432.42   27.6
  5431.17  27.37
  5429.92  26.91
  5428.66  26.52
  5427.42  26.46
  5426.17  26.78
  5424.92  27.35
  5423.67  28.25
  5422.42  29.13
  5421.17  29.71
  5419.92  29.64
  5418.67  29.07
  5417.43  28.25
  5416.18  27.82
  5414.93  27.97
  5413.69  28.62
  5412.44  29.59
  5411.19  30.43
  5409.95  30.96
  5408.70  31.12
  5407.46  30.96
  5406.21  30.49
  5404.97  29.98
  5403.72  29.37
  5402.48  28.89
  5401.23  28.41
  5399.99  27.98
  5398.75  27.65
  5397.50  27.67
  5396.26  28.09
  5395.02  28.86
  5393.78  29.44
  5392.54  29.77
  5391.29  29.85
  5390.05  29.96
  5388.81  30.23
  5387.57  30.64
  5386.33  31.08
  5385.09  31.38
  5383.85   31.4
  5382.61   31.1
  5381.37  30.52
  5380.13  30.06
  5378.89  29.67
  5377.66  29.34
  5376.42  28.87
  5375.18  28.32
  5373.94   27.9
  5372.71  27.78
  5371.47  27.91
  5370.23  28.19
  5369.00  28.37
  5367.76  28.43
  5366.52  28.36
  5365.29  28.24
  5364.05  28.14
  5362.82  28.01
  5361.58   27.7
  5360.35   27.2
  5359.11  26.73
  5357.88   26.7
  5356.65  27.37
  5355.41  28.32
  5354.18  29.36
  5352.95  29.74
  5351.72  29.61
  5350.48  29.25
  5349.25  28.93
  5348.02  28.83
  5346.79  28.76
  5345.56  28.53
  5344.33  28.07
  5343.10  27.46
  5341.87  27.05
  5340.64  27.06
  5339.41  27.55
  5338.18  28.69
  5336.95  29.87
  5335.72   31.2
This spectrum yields 1.06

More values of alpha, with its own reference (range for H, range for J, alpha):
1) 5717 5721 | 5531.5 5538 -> 1.03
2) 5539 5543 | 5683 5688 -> 1.12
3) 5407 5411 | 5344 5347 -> 1.06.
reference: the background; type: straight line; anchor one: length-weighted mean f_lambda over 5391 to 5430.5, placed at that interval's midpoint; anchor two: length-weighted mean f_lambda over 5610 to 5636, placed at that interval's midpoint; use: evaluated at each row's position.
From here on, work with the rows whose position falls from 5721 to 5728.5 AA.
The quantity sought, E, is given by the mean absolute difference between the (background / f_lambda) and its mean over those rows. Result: 0.0085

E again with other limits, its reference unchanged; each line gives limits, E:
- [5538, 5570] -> 0.0248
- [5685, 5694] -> 0.0233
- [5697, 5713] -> 0.0261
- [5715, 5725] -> 0.0182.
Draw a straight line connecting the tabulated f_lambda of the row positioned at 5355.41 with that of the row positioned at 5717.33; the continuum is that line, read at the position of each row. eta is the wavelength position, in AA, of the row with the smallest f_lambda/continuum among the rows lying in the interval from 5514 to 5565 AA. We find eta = 5515.60 AA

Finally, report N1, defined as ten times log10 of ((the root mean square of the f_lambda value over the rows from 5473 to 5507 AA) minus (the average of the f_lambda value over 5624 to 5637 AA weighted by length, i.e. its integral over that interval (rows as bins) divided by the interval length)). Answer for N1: 2.4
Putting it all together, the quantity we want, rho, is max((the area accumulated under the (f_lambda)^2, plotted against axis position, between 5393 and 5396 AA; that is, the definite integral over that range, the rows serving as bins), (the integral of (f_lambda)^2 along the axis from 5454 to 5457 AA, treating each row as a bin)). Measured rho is 2539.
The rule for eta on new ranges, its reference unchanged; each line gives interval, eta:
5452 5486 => 5454.98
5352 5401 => 5357.88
